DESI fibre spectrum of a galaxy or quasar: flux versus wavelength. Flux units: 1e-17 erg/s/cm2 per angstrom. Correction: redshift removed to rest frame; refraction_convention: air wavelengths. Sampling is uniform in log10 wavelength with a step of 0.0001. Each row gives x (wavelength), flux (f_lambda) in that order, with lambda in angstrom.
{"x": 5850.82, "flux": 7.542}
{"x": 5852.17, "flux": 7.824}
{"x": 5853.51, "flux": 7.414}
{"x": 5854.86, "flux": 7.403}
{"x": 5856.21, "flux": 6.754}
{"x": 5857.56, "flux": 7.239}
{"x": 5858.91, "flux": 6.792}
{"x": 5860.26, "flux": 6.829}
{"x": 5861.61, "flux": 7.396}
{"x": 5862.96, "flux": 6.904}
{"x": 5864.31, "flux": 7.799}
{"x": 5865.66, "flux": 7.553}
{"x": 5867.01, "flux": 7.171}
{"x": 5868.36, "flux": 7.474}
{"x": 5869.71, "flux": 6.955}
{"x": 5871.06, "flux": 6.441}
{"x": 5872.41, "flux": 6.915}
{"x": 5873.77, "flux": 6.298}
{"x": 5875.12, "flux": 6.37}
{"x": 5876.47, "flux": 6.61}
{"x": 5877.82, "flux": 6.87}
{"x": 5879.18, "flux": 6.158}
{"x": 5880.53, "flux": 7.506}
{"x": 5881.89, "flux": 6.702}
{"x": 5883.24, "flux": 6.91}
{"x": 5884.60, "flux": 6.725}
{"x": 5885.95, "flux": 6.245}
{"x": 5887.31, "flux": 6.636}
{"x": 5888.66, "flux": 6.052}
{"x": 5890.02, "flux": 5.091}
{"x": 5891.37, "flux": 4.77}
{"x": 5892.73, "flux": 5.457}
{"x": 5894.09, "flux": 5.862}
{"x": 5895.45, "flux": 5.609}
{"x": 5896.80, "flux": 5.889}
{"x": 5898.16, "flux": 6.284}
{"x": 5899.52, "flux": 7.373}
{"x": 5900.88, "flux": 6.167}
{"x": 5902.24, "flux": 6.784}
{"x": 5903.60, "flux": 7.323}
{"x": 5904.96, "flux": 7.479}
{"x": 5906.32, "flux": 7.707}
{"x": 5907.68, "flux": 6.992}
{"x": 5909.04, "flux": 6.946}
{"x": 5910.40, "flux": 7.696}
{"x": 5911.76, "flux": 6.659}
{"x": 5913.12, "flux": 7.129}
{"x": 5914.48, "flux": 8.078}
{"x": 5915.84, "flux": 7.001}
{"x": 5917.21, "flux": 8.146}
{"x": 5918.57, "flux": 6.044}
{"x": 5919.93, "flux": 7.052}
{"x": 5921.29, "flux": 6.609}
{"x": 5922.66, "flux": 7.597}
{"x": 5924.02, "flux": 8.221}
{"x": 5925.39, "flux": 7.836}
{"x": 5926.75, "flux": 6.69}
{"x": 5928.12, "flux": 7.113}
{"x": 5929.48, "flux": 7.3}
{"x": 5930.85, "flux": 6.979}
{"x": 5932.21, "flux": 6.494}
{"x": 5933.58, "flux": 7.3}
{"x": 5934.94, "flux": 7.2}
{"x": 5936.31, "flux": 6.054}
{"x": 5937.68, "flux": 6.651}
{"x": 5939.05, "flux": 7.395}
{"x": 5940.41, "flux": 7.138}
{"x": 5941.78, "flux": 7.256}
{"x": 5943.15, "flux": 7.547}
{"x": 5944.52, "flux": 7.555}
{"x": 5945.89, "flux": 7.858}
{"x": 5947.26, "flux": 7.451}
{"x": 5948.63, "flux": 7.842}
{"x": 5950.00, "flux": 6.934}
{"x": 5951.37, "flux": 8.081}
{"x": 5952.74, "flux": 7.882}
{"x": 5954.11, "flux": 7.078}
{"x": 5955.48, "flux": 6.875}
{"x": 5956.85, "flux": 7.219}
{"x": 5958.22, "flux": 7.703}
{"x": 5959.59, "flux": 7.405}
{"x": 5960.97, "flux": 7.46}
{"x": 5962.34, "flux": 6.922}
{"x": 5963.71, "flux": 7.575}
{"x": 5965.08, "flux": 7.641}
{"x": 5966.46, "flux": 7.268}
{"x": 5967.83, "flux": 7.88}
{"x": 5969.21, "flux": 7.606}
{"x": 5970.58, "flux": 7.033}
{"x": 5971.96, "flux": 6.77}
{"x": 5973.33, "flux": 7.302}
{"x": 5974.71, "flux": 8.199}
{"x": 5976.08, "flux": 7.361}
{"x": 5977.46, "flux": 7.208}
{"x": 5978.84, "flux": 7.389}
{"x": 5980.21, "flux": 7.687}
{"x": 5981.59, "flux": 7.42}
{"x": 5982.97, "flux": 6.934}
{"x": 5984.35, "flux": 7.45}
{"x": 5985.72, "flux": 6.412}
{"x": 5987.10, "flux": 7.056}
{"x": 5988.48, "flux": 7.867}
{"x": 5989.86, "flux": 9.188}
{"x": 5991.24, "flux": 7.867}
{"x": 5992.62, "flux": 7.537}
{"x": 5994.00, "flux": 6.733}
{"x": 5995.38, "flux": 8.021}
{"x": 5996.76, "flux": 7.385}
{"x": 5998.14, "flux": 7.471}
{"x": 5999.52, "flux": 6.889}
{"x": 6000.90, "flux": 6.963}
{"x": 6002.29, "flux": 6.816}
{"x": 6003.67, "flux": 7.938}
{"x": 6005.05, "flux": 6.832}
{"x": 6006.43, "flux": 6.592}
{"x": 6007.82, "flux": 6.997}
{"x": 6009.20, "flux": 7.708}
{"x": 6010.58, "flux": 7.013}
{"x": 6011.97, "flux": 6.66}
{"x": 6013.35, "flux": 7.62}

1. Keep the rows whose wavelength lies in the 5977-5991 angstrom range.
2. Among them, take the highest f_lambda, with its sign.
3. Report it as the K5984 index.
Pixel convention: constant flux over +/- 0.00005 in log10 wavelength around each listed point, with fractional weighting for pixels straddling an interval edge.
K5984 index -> 9.188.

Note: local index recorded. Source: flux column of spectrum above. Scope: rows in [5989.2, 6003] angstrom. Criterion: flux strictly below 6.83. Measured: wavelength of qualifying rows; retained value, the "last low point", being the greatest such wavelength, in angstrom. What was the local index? 6002.29 angstrom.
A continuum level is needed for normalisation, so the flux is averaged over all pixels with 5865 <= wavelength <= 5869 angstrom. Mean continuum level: 7.40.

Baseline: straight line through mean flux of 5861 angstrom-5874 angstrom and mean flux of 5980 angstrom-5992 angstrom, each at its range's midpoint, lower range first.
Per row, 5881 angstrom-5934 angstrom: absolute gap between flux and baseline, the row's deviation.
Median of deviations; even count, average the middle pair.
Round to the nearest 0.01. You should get 0.52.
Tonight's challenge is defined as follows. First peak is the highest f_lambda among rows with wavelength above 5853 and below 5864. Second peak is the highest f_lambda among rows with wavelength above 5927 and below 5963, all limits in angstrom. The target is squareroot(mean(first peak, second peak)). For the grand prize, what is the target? 2.78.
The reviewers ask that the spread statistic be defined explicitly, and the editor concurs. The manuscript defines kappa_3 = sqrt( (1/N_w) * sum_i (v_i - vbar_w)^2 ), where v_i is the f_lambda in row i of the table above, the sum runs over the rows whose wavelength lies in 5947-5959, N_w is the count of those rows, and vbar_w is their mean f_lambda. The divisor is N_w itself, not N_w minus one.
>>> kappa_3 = 0.42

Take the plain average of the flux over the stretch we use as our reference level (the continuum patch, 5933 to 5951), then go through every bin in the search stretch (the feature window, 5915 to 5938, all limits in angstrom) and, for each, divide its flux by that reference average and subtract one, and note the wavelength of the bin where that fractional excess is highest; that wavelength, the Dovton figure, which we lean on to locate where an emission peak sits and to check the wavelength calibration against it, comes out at 5924.02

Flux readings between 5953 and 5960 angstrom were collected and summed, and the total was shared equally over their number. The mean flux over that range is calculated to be 7.3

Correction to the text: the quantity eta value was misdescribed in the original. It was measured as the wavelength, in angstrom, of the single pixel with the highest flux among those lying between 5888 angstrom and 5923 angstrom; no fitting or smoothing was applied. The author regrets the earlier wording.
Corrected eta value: 5917.21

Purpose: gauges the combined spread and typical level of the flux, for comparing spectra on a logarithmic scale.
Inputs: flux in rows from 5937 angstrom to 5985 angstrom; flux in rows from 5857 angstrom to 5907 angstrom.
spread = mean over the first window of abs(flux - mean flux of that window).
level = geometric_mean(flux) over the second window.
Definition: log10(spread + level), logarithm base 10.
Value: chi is 0.84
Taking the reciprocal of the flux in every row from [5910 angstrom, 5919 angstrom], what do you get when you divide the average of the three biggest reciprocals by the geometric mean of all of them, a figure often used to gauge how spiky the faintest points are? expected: 1.10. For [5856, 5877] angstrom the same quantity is 1.09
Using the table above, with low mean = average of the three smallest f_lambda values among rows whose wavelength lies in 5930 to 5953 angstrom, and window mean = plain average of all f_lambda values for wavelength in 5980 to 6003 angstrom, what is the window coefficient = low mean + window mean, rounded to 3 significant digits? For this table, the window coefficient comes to 13.8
